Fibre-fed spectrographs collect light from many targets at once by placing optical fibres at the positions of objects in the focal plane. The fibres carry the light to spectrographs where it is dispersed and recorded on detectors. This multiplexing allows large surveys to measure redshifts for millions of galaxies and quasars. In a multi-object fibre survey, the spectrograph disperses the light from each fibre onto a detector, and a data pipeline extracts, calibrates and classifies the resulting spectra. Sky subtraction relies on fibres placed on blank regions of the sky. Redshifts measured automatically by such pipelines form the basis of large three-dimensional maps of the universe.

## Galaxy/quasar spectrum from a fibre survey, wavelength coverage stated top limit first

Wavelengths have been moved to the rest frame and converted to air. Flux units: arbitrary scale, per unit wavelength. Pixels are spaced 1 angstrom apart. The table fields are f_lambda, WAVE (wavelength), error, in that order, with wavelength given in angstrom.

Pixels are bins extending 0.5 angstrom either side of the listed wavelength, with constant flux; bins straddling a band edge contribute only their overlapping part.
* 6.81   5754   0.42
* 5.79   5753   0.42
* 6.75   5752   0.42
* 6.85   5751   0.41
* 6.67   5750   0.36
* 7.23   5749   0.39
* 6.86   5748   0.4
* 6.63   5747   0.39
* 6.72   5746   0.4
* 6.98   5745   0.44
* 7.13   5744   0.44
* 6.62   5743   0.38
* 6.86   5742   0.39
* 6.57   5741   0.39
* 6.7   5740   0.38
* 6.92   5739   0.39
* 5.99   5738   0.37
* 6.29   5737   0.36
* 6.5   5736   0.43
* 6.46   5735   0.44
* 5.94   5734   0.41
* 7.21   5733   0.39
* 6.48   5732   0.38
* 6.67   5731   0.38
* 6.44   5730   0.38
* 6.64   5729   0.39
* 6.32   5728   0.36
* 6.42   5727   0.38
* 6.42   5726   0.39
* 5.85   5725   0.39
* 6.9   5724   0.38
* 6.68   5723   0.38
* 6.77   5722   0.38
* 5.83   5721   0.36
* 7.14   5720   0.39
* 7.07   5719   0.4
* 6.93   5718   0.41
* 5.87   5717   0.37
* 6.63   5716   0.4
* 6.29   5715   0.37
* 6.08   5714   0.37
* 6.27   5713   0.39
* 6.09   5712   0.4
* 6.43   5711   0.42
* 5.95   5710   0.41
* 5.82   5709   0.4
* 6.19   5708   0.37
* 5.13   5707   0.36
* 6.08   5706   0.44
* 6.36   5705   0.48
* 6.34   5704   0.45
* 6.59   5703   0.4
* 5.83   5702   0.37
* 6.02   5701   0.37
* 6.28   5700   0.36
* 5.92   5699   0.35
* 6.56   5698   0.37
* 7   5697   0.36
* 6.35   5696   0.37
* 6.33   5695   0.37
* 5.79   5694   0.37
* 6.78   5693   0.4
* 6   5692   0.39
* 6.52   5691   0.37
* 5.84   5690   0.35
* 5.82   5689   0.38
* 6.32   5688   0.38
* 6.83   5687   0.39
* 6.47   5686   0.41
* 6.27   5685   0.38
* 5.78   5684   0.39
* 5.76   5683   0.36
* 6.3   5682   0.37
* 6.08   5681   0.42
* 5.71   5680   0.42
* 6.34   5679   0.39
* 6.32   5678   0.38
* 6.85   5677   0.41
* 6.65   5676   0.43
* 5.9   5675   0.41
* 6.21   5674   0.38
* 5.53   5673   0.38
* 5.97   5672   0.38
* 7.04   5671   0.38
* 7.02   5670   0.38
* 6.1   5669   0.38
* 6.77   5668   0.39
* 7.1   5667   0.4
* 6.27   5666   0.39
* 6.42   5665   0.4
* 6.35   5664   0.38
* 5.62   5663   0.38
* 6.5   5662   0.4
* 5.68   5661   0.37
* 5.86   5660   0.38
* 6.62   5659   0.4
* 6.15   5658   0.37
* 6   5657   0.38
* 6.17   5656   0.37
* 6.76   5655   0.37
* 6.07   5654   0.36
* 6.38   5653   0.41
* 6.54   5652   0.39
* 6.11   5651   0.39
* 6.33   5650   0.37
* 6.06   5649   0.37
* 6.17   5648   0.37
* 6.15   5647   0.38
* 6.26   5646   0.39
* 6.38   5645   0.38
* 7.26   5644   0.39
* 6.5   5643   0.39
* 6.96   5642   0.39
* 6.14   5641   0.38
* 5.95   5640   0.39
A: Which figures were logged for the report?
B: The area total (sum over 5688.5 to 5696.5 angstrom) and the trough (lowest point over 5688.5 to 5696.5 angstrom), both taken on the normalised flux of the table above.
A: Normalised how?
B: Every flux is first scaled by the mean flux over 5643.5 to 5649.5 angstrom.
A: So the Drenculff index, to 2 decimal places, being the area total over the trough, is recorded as 8.54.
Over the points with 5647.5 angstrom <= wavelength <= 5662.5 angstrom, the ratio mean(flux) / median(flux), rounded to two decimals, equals 1.01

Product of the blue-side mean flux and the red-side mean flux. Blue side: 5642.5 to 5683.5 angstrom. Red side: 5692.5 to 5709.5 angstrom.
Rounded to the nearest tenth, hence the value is 39.0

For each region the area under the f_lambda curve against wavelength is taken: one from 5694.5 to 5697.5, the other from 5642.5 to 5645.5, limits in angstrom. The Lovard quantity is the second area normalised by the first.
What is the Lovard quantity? 1.02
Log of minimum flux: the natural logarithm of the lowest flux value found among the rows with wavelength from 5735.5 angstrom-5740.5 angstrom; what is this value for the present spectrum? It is 1.790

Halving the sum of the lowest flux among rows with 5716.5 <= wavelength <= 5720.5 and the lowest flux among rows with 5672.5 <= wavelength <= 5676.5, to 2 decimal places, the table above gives 5.70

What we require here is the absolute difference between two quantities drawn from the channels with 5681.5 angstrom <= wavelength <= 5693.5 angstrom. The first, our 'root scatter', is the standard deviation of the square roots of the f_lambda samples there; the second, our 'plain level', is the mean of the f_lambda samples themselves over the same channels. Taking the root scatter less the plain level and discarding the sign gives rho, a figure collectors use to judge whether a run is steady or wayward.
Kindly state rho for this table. 6.15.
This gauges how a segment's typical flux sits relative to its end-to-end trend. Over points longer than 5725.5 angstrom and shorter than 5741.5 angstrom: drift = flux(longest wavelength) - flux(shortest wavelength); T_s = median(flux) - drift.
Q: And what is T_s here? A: 6.32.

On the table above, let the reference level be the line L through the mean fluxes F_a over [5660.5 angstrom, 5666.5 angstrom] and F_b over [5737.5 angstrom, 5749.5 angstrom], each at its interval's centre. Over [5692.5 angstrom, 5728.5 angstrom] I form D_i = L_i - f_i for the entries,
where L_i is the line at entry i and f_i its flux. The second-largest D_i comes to 0.77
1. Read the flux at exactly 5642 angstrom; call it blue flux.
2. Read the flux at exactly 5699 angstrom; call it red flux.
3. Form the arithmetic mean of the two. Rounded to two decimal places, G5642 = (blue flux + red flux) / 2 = 6.44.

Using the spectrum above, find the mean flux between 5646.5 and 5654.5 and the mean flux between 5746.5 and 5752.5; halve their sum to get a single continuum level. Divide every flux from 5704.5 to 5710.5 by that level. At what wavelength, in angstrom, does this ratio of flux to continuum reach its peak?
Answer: 5705 angstrom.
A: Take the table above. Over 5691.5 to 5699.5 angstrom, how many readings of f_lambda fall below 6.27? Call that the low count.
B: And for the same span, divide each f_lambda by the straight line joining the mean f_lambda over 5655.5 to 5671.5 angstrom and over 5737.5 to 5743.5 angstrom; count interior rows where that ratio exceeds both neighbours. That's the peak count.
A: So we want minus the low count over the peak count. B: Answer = -1.5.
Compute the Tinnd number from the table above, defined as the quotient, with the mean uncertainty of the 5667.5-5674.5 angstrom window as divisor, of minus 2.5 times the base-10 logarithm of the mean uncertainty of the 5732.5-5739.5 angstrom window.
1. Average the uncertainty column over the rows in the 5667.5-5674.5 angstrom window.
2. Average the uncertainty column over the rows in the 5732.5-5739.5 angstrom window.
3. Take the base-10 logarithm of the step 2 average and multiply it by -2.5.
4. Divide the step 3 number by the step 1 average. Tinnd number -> 2.62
